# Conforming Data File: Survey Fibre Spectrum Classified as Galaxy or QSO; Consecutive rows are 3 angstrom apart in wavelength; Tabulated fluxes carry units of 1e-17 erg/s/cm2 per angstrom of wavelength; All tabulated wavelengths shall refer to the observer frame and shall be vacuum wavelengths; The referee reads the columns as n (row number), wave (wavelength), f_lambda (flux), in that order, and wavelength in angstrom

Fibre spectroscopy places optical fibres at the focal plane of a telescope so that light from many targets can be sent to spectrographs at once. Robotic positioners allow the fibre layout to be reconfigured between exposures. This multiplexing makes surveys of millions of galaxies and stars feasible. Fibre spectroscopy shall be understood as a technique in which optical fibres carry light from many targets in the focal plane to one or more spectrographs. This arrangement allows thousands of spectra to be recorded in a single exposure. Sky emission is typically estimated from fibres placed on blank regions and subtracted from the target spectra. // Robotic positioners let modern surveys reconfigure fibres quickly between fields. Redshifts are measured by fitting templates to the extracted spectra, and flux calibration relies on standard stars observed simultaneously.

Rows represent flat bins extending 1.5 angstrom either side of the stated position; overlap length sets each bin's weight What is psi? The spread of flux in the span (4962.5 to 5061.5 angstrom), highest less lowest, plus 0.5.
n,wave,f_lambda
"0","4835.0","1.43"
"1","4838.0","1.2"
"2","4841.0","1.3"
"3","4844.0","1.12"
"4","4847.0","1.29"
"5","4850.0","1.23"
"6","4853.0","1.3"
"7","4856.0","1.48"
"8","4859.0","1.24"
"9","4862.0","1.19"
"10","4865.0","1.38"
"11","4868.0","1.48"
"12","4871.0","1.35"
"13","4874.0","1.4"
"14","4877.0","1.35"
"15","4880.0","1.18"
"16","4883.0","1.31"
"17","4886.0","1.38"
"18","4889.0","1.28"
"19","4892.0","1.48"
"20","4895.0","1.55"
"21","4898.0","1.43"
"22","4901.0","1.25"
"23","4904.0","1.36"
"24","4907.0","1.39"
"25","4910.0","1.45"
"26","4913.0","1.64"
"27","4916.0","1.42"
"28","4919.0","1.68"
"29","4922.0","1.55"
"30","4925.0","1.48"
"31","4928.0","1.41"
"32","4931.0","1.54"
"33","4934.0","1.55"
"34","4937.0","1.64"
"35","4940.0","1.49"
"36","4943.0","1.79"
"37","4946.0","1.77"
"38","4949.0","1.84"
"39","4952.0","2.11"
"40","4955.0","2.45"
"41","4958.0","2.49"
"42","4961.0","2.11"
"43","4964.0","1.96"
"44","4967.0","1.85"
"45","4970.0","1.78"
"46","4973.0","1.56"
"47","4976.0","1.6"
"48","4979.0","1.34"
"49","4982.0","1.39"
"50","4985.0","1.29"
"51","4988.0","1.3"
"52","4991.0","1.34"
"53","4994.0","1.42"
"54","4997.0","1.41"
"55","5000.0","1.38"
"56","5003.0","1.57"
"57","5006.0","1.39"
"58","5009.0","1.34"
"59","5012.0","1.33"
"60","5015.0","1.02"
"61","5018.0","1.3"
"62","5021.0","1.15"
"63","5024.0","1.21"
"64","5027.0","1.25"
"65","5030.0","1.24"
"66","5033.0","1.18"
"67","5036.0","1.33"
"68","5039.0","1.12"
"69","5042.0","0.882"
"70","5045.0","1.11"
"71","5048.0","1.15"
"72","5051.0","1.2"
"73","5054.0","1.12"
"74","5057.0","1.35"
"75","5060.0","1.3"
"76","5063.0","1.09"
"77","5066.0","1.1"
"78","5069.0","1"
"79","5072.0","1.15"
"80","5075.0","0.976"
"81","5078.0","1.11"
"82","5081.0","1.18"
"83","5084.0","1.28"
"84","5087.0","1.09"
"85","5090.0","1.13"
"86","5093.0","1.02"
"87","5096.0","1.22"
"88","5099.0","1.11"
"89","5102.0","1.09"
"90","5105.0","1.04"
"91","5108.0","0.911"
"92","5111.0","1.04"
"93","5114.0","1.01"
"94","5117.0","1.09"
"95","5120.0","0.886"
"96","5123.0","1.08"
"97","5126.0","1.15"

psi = 1.58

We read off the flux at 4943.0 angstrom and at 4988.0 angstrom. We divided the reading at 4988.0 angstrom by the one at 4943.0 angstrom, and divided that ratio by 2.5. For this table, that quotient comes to 0.29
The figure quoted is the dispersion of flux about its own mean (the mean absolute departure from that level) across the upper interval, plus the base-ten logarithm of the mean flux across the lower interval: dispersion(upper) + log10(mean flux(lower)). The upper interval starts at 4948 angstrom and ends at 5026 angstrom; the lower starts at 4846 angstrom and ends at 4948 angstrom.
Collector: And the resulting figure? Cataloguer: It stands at 0.47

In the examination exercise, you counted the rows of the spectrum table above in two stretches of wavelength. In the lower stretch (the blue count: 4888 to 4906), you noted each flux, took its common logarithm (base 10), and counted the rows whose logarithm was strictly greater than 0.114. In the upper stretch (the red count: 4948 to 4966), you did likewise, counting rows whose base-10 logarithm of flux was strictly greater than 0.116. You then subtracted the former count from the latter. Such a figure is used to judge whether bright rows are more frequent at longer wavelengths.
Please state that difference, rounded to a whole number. 2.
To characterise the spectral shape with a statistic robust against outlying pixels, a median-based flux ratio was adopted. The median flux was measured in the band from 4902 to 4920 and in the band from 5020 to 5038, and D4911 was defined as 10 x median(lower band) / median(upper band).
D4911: 12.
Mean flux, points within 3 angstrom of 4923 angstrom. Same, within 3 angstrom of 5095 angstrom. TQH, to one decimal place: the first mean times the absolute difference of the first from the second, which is 0.6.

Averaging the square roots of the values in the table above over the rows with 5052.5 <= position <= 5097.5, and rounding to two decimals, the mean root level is 1.07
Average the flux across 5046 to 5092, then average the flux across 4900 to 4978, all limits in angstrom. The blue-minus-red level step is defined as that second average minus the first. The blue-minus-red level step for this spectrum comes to 0.6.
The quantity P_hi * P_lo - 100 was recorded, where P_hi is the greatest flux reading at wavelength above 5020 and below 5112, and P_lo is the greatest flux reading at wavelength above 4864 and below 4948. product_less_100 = -97.6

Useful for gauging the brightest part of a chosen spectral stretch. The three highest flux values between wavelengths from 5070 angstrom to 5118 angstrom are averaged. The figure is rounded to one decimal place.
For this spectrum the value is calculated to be 1.2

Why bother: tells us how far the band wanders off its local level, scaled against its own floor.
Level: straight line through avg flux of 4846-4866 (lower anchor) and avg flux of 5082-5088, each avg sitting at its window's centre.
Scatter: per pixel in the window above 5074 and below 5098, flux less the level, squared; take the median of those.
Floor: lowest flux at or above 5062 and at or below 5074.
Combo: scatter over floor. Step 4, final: 0.01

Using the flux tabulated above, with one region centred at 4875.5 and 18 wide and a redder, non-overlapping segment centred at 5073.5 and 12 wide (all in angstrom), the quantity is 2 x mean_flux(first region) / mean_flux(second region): 2.54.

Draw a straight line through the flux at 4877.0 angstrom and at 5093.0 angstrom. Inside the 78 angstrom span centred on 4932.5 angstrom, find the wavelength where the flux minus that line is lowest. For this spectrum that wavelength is 4901.0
